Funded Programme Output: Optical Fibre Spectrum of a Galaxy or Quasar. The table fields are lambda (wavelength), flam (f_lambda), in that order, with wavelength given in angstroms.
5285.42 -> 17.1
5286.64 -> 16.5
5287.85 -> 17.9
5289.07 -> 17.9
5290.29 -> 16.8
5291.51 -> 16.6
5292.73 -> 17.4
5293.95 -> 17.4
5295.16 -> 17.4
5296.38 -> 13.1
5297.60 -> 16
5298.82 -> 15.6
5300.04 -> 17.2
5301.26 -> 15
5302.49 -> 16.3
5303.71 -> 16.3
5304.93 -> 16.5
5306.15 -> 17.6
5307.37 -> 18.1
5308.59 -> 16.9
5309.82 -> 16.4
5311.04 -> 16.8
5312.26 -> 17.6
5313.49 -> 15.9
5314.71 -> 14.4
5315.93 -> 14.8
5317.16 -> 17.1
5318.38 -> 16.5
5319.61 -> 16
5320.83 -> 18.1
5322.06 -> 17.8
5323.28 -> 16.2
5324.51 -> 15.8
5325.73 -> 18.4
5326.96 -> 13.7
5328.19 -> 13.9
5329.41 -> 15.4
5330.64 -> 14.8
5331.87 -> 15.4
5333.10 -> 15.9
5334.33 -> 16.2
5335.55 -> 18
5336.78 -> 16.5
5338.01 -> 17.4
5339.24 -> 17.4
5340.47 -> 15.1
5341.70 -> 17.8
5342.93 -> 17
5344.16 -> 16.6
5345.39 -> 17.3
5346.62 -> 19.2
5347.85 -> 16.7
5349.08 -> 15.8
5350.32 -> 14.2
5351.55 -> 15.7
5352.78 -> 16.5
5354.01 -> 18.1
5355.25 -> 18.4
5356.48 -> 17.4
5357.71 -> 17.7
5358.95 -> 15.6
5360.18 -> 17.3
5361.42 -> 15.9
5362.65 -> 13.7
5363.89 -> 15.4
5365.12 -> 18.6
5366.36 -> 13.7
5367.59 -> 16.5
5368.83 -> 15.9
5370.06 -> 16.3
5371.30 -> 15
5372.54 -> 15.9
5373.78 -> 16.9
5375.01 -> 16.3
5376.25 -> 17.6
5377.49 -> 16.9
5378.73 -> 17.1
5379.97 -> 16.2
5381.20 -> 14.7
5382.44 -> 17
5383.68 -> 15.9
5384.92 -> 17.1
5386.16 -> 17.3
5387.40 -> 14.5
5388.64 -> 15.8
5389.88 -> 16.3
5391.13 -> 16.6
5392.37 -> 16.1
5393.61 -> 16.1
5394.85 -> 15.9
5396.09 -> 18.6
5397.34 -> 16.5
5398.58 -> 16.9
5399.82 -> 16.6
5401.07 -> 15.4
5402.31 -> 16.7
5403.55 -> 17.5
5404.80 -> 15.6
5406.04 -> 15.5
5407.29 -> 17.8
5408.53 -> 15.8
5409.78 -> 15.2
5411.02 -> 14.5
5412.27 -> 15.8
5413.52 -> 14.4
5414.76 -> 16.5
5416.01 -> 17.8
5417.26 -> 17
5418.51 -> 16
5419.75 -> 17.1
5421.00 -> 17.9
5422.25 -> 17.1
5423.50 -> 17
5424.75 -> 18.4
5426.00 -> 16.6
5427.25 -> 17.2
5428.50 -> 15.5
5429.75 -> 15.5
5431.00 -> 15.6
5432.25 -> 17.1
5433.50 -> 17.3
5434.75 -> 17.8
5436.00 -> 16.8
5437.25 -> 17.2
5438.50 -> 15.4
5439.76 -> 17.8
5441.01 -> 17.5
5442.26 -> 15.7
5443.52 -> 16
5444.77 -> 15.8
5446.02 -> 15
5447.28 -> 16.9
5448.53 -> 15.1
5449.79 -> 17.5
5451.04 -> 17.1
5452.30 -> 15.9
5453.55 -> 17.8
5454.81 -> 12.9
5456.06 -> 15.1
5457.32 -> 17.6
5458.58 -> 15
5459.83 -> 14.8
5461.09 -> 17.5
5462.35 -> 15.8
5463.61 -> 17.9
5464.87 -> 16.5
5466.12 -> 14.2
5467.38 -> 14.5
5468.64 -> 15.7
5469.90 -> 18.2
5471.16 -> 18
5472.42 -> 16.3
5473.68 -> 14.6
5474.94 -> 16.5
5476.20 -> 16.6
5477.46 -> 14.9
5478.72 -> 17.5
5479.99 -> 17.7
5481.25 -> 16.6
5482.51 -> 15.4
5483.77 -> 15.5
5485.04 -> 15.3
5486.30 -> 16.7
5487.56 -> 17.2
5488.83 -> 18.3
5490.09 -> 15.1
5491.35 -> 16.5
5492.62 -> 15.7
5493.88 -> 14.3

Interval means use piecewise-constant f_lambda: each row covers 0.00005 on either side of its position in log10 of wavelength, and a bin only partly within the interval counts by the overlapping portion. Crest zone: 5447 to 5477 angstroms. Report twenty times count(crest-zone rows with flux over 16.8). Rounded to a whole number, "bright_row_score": 180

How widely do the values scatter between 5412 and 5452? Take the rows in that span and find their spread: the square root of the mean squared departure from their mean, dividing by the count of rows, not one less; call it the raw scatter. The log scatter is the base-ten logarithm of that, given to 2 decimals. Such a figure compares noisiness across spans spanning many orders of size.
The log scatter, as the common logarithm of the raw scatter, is -0.01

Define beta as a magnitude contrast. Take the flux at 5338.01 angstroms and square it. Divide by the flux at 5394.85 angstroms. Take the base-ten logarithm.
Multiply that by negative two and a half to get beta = -3.20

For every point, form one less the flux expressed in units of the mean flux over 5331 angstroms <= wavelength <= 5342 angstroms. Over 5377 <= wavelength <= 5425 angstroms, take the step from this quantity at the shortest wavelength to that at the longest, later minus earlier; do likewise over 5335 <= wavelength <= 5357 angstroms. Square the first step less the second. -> 0.016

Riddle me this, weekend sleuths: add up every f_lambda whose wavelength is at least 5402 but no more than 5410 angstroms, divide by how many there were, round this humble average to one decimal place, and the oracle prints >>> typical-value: 16.3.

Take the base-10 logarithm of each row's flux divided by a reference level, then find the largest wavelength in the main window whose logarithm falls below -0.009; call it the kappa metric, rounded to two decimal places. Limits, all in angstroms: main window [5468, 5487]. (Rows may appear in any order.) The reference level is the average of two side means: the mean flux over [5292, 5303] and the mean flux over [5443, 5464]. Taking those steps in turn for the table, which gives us 5485.04 angstroms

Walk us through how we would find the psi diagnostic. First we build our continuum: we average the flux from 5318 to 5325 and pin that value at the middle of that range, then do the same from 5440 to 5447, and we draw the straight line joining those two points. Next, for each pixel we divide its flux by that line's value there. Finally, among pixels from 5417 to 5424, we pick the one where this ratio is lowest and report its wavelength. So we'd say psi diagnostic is 5418.51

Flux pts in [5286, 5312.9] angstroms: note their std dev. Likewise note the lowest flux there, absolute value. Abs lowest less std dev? 12.0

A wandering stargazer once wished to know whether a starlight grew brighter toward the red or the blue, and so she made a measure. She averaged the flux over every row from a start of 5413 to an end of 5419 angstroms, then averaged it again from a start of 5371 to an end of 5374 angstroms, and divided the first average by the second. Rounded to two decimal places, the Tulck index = 1.03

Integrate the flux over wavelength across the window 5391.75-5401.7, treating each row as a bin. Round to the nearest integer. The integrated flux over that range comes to 164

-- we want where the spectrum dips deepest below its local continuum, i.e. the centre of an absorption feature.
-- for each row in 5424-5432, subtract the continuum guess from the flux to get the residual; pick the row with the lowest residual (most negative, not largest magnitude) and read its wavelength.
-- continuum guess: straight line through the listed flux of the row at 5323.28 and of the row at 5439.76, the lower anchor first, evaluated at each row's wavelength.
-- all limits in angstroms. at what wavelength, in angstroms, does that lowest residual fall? 5429.75 angstroms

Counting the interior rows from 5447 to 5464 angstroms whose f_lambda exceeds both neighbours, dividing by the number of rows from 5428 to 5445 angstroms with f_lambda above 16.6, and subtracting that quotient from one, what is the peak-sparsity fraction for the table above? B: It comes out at 0.43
